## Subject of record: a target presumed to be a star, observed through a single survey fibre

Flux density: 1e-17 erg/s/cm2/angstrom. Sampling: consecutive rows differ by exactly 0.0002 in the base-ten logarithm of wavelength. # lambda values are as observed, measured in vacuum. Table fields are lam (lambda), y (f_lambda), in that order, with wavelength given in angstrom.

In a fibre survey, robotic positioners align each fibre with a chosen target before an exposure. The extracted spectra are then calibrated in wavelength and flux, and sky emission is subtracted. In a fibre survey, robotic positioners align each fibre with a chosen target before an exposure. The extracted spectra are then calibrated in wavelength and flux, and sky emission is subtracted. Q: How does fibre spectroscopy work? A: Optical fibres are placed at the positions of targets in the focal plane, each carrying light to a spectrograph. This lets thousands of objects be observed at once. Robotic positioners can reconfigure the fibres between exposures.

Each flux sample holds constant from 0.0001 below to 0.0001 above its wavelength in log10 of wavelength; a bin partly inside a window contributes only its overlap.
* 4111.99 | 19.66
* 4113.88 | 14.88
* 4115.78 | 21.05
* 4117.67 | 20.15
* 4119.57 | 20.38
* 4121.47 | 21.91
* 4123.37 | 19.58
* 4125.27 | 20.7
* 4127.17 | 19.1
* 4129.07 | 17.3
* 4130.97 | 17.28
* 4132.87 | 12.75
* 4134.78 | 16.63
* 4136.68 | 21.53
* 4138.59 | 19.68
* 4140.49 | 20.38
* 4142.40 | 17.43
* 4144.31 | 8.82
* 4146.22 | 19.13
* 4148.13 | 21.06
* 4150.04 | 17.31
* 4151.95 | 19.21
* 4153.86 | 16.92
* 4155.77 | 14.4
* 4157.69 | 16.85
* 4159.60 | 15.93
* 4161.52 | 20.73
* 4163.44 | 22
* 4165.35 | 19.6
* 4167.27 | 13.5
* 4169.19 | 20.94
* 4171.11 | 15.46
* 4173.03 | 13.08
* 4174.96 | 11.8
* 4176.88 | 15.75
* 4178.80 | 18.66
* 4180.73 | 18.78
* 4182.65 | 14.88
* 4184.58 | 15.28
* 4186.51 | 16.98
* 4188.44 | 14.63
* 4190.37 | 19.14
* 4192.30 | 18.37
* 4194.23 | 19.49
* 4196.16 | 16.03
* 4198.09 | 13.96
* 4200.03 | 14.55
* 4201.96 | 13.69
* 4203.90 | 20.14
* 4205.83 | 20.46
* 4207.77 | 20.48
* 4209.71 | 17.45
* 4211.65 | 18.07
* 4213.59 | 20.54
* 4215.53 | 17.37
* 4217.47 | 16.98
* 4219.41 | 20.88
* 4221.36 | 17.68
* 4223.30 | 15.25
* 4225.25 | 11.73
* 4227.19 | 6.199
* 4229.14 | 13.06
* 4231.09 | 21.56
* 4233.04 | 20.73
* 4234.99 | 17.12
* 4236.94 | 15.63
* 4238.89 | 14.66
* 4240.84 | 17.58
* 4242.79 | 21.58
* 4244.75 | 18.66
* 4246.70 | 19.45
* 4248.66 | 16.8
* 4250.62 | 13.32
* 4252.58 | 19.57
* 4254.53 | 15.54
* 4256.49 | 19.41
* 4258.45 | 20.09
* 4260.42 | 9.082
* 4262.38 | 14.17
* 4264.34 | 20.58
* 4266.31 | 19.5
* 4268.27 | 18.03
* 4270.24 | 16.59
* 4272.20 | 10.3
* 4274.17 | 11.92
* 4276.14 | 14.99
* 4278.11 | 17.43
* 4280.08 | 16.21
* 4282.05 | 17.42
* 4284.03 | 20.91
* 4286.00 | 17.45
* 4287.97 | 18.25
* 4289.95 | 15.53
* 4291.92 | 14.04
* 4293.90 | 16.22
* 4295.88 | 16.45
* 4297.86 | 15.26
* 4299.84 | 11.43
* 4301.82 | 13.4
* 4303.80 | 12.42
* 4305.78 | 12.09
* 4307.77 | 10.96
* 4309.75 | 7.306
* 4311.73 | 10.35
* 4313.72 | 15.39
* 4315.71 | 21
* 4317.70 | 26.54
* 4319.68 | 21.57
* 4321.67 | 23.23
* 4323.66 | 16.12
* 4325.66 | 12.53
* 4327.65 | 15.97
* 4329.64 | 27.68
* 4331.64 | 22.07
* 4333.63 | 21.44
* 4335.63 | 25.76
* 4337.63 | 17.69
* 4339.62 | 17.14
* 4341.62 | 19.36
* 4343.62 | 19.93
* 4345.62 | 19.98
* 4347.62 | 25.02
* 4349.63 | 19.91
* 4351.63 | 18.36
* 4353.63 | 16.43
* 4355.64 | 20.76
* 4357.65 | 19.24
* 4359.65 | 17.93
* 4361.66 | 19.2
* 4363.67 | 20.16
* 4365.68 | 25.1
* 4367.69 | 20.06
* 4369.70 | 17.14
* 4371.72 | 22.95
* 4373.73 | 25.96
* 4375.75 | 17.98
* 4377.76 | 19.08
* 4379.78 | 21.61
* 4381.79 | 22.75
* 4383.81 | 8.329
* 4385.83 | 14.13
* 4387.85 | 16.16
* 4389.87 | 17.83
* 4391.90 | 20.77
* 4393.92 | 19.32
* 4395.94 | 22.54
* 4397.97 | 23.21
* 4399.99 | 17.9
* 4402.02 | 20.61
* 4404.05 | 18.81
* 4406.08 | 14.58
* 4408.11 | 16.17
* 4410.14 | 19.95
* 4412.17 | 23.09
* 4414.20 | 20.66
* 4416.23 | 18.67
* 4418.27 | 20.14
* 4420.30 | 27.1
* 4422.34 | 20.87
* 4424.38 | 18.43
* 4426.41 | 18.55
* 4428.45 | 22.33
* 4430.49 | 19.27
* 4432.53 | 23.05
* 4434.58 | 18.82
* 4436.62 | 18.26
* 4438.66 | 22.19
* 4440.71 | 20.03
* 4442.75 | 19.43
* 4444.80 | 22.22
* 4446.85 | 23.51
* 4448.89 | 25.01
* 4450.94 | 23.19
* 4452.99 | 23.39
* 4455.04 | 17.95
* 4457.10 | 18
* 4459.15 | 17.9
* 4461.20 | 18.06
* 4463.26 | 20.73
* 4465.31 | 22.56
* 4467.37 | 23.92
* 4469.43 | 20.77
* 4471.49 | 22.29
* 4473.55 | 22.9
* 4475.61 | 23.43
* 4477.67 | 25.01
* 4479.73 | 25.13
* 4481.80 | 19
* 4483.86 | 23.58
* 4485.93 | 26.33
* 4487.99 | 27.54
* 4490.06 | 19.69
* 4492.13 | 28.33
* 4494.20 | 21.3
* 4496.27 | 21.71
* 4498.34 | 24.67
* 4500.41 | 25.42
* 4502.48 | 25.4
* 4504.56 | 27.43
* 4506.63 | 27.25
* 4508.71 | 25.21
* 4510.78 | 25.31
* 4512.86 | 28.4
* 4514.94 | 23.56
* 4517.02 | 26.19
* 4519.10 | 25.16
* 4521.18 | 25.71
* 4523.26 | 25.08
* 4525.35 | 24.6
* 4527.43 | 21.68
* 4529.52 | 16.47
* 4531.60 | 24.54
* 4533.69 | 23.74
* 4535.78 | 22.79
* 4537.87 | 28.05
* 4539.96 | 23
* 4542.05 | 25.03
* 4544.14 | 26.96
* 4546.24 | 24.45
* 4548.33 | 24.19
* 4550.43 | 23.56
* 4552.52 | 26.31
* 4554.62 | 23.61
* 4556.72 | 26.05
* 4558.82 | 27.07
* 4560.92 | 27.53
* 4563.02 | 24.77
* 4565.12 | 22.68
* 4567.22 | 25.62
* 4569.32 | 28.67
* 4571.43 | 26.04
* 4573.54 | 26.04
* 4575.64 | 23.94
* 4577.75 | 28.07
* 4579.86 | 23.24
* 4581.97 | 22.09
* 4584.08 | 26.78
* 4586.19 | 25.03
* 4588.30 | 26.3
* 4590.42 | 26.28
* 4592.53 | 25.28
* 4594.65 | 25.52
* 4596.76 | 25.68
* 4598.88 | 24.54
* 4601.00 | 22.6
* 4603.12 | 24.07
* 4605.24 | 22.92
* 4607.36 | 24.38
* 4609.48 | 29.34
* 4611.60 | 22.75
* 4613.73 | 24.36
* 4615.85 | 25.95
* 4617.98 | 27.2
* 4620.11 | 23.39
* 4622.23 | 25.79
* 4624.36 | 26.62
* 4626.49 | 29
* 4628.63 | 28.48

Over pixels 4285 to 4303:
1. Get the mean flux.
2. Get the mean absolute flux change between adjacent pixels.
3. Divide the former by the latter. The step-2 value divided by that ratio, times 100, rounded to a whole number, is 21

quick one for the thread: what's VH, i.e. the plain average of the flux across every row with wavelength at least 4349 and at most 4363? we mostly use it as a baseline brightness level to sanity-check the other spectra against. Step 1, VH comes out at 18.8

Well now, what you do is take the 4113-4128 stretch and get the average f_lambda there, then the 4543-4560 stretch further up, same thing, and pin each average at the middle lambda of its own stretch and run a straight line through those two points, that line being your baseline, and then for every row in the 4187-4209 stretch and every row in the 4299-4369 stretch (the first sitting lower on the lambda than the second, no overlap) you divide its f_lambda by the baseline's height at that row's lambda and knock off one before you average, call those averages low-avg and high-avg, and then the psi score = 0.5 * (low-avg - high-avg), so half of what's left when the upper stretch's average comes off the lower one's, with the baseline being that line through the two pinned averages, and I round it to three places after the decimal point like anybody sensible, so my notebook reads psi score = 0.010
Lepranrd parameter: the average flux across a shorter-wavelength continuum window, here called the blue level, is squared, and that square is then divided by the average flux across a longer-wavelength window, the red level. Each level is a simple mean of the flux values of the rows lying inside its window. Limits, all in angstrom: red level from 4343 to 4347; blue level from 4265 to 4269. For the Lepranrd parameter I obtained 17.6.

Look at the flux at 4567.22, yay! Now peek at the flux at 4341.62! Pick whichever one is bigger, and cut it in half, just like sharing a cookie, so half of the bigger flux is 12.8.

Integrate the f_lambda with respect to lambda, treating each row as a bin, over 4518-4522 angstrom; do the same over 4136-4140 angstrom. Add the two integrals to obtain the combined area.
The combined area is 184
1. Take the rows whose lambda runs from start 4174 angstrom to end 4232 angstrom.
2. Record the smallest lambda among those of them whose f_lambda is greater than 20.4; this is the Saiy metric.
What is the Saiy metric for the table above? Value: 4205.83 angstrom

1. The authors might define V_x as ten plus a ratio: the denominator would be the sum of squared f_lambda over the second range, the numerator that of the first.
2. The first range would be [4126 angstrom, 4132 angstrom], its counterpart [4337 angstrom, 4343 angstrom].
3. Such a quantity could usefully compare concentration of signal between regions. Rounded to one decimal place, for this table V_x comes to 11.0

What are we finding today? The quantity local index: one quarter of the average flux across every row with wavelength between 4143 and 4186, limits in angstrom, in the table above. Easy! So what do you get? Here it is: 4.2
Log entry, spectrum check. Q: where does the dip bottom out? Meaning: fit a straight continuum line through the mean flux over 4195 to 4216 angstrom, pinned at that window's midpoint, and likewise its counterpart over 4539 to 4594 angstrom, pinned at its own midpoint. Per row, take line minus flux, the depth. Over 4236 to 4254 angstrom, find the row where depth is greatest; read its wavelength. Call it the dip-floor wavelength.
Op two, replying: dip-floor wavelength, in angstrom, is 4250.62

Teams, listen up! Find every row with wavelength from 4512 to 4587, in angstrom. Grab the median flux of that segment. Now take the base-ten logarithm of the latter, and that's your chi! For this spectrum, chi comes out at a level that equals 1.40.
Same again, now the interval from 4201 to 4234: 1.25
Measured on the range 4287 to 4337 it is 1.20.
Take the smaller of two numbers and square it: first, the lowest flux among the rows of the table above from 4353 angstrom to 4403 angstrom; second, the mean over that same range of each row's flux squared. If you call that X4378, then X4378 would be 69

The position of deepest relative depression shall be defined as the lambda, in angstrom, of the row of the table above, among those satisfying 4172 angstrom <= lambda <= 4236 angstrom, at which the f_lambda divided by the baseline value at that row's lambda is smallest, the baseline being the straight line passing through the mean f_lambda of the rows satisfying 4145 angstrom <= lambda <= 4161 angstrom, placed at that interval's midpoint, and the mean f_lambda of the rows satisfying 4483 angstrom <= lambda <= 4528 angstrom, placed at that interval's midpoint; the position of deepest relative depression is 4227.19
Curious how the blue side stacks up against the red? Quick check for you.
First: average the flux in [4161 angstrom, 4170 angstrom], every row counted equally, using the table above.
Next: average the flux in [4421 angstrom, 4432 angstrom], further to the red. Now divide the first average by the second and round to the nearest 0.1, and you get 1.0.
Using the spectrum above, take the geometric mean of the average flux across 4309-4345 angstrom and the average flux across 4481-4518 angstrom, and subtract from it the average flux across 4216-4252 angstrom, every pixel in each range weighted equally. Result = 5.1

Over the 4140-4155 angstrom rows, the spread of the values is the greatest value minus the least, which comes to 12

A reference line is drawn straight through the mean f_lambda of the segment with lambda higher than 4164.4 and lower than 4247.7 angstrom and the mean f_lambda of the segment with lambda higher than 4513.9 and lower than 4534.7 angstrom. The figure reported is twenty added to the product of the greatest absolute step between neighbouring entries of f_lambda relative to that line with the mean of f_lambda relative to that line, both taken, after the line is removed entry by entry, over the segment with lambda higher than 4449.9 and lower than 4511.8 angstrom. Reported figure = 23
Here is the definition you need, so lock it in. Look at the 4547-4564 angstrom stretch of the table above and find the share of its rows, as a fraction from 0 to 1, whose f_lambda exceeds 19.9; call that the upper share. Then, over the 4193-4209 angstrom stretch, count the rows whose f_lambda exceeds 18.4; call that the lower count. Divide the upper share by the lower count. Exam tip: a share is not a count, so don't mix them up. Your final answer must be 0.25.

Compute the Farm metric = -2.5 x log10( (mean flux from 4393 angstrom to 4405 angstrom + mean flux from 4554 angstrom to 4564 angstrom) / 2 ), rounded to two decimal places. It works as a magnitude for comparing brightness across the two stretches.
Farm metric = -3.41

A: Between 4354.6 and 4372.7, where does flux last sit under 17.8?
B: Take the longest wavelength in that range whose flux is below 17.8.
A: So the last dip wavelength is 4369.70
